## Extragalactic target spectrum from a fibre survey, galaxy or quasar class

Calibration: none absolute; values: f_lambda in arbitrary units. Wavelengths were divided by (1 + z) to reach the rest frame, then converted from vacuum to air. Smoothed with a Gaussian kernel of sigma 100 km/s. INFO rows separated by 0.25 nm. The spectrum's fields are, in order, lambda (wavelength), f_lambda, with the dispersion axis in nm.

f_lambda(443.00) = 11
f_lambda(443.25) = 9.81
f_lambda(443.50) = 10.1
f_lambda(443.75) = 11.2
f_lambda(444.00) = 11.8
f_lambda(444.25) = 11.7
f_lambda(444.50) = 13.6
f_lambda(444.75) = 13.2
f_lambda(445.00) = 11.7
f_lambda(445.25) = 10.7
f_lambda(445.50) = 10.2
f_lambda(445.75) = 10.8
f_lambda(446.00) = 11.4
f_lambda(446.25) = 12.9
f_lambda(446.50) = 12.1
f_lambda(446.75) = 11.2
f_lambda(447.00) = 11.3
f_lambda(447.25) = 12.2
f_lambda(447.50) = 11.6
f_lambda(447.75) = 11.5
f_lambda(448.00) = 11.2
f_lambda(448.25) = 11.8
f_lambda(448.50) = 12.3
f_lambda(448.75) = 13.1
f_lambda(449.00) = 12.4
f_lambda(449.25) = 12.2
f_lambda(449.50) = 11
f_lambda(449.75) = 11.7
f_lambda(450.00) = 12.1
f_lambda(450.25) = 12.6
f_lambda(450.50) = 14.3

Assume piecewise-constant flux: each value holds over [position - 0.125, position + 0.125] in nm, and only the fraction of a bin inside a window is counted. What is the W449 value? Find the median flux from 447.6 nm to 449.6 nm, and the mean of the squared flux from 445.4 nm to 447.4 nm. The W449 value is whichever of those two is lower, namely 12.0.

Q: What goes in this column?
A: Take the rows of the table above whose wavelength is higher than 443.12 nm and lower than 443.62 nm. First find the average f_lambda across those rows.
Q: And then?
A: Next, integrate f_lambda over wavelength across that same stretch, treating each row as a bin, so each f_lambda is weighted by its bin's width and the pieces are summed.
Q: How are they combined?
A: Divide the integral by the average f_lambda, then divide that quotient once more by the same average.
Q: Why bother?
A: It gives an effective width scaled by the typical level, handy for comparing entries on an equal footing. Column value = 0.0502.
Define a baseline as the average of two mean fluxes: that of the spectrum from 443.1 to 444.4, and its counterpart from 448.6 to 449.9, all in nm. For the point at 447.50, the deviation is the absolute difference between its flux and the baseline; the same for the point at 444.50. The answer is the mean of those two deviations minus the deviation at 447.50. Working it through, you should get 1.0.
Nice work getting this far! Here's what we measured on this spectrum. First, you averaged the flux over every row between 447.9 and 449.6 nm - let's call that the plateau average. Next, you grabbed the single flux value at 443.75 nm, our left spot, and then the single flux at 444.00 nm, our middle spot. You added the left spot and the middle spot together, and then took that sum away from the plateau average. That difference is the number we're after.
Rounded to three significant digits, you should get -11.0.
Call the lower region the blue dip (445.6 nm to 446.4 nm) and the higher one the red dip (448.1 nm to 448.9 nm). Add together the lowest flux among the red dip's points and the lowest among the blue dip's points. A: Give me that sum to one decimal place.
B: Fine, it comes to 22.6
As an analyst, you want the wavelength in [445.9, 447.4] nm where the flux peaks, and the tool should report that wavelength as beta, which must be 446.25 nm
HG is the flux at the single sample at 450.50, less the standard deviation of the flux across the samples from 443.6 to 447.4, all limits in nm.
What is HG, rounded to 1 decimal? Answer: 13.4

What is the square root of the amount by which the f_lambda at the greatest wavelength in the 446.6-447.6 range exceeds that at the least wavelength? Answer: 0.63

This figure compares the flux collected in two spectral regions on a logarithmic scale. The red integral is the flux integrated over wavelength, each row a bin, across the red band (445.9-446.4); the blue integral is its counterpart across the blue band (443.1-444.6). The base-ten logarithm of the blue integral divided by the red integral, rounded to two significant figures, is 0.45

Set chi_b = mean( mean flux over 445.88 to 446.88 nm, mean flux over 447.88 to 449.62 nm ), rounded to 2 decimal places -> 11.95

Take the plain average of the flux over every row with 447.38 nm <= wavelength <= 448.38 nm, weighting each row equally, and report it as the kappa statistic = 11.5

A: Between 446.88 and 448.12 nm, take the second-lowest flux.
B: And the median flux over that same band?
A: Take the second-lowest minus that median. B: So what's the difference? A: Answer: -0.20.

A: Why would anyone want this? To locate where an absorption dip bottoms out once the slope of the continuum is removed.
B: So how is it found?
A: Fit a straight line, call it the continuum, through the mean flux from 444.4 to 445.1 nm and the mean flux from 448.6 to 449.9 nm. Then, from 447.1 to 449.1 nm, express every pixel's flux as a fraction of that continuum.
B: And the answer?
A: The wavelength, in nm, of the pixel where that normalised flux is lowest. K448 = 448.00 nm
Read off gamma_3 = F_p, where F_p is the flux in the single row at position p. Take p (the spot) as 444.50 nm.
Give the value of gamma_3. 13.6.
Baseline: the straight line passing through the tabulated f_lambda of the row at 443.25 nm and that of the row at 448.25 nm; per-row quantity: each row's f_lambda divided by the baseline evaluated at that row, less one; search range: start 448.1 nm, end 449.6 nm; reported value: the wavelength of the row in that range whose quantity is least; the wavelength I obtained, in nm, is 449.50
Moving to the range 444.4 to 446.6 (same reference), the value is 445.50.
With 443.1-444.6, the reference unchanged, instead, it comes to 443.25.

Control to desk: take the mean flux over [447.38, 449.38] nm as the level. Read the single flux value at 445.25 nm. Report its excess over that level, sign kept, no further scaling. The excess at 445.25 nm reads -1.3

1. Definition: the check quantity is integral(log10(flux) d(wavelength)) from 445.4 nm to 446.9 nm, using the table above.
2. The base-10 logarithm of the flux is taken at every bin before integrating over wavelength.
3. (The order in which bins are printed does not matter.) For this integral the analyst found 1.6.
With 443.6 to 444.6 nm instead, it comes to 1.1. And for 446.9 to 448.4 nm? 1.6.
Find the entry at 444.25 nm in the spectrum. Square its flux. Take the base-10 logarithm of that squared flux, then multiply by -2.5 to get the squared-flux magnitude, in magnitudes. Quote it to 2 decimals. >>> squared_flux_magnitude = -5.34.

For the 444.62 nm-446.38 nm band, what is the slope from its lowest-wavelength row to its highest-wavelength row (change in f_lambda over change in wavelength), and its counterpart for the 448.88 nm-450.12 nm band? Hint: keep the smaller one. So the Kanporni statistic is -0.3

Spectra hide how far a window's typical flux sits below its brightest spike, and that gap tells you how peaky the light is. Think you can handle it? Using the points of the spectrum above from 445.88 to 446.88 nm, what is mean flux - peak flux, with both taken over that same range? -1.0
